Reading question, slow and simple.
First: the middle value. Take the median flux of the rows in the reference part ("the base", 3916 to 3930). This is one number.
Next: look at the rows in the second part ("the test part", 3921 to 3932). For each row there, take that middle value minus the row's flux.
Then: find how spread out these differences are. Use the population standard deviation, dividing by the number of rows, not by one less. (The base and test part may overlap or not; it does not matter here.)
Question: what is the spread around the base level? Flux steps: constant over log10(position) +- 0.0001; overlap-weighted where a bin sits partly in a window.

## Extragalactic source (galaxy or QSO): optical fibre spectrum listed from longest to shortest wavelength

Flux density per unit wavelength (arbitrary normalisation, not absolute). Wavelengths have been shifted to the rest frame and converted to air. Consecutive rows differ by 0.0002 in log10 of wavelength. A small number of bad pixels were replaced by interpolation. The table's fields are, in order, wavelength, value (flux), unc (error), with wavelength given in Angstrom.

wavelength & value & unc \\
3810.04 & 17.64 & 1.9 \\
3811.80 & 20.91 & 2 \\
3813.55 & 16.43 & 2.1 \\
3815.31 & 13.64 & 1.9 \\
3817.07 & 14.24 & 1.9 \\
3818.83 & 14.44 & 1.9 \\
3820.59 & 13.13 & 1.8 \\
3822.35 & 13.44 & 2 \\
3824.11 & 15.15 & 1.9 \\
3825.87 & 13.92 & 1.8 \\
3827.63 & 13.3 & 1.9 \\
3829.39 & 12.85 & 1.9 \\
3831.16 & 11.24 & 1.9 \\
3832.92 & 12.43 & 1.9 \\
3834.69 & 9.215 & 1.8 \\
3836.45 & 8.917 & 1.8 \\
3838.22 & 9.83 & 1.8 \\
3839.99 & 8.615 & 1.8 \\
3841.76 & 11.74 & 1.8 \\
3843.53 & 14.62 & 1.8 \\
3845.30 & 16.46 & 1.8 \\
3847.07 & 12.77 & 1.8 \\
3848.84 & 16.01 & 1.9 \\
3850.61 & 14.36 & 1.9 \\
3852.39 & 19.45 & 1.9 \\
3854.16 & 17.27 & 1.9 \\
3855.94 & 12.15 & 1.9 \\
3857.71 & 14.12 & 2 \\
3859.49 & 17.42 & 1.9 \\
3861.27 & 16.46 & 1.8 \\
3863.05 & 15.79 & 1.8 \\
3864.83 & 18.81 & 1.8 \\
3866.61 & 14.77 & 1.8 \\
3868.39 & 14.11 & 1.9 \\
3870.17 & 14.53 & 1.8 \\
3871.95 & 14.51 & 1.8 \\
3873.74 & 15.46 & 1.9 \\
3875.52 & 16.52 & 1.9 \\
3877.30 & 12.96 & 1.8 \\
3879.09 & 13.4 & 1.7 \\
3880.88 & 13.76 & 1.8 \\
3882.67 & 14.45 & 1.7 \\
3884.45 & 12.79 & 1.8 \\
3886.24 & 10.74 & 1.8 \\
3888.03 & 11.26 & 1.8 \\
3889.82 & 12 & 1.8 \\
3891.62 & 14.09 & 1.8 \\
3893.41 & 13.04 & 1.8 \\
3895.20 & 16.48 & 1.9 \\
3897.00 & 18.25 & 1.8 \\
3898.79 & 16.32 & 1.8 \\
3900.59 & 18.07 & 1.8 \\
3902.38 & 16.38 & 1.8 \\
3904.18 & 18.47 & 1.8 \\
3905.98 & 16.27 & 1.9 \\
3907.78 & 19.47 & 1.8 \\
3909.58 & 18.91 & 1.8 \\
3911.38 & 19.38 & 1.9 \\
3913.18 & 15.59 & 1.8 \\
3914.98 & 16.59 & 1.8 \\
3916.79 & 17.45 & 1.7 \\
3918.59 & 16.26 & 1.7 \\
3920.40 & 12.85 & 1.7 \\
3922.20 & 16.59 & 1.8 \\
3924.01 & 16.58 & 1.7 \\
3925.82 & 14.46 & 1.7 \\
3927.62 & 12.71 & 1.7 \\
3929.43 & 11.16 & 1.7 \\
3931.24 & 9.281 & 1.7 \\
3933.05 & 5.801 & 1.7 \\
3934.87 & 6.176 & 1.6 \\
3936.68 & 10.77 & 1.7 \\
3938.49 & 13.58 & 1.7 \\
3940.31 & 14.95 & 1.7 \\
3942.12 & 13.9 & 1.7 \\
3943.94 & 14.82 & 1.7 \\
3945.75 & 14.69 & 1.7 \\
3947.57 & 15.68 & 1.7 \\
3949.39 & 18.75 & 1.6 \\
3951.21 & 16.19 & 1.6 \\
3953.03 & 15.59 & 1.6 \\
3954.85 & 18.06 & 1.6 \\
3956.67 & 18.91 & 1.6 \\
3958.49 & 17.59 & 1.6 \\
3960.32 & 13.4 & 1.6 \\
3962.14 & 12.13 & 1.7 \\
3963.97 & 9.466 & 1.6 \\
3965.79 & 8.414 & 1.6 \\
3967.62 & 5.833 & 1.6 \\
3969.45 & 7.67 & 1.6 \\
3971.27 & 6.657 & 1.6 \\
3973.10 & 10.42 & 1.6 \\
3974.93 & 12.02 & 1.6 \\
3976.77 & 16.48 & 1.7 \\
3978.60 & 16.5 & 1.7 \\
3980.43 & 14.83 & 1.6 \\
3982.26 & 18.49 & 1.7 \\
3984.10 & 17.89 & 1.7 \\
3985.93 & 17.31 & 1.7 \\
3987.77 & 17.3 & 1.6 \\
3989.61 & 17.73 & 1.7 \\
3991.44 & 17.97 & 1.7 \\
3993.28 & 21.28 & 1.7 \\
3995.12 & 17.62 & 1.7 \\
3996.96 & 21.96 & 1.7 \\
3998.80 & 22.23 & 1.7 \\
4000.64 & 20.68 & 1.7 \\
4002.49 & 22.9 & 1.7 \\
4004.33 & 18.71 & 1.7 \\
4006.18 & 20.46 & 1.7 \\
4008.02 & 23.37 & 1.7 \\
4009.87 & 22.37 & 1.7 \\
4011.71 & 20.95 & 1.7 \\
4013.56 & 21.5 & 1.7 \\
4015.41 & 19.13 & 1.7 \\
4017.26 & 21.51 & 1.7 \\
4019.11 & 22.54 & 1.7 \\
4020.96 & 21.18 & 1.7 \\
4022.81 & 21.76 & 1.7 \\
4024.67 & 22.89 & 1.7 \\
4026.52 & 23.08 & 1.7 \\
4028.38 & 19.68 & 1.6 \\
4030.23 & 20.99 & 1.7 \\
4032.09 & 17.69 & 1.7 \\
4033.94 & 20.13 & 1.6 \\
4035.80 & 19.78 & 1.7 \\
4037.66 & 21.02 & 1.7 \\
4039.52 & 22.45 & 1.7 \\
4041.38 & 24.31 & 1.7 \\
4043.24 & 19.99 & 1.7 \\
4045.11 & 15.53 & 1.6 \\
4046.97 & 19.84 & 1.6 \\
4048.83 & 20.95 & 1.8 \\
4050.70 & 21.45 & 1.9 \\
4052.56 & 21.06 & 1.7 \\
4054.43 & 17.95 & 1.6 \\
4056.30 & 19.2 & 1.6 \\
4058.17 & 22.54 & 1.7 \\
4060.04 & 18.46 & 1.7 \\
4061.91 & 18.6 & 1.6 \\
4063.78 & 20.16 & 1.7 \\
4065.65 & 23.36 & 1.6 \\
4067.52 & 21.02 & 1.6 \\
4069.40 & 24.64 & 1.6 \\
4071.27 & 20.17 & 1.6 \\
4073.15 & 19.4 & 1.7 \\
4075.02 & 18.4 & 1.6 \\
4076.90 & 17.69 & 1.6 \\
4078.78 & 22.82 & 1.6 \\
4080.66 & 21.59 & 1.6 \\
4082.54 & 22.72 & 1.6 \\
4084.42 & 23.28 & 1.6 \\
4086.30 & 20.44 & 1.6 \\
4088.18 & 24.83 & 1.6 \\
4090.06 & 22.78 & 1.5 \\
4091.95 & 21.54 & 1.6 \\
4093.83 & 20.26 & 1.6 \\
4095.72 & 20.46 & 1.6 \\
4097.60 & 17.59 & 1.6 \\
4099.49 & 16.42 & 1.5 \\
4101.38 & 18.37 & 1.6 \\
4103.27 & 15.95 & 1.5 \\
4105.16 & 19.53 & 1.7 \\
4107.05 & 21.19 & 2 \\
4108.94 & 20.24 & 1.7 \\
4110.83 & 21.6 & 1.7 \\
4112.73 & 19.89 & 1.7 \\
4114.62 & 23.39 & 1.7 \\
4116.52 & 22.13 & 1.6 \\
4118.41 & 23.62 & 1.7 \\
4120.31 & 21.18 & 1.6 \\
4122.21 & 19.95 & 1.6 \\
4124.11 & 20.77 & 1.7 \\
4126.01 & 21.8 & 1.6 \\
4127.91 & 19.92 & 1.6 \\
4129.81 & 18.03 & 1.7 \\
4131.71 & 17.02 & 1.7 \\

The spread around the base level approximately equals 2.70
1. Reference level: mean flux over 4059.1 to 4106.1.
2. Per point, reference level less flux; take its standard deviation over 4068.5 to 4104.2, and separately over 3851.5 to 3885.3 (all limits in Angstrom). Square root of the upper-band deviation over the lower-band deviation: 1.14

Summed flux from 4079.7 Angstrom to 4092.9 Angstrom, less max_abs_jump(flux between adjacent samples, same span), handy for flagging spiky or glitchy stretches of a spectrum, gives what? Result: 153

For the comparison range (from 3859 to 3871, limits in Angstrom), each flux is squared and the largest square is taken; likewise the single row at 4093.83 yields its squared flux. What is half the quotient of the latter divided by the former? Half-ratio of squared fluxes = 0.58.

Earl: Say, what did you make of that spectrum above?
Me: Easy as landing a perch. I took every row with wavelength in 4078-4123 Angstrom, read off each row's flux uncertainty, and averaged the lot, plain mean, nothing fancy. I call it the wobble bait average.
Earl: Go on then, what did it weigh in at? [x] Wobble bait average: 1.63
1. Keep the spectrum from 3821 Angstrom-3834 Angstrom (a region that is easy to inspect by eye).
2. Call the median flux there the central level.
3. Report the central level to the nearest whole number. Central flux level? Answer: 13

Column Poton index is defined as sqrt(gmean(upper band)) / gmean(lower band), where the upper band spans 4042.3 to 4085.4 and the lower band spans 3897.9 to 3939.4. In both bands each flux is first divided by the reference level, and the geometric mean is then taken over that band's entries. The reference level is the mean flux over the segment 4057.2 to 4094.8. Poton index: 1.5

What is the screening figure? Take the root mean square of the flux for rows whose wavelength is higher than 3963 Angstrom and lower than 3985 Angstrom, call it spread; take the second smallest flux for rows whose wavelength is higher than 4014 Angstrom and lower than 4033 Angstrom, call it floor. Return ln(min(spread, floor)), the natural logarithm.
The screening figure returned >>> 2.55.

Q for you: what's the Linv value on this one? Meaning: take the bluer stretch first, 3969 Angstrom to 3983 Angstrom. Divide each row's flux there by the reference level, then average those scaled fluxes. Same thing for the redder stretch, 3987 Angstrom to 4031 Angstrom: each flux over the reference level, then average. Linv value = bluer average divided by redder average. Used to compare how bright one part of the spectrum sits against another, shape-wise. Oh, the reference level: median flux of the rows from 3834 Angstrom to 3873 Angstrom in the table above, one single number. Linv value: 0.62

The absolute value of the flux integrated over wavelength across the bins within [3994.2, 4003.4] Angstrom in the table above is 194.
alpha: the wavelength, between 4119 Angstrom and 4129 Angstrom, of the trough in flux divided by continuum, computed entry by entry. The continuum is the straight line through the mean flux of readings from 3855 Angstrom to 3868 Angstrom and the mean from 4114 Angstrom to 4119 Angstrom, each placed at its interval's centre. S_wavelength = 4127.91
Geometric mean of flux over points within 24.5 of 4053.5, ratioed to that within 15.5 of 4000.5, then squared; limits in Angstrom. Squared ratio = 1.0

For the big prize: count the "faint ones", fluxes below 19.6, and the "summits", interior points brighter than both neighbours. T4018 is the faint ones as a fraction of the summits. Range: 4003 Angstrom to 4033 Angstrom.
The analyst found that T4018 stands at 0.6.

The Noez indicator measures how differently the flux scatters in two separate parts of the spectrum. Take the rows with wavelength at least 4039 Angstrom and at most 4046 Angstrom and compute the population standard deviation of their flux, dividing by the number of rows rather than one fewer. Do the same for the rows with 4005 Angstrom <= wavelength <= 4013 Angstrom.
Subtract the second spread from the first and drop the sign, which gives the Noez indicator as 2.1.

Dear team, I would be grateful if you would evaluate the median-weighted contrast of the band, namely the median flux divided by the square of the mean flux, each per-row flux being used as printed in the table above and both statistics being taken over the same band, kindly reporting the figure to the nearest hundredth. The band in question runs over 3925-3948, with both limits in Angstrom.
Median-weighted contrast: 0.09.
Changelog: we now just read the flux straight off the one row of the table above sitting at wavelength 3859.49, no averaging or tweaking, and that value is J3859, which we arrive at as 17.42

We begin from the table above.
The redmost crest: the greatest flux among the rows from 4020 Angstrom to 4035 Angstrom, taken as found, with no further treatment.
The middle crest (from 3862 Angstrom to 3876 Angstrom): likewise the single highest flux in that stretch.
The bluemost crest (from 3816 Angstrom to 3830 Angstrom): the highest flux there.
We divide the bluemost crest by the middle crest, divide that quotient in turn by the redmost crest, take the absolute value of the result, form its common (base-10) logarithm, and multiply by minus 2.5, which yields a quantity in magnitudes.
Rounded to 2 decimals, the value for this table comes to 3.64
